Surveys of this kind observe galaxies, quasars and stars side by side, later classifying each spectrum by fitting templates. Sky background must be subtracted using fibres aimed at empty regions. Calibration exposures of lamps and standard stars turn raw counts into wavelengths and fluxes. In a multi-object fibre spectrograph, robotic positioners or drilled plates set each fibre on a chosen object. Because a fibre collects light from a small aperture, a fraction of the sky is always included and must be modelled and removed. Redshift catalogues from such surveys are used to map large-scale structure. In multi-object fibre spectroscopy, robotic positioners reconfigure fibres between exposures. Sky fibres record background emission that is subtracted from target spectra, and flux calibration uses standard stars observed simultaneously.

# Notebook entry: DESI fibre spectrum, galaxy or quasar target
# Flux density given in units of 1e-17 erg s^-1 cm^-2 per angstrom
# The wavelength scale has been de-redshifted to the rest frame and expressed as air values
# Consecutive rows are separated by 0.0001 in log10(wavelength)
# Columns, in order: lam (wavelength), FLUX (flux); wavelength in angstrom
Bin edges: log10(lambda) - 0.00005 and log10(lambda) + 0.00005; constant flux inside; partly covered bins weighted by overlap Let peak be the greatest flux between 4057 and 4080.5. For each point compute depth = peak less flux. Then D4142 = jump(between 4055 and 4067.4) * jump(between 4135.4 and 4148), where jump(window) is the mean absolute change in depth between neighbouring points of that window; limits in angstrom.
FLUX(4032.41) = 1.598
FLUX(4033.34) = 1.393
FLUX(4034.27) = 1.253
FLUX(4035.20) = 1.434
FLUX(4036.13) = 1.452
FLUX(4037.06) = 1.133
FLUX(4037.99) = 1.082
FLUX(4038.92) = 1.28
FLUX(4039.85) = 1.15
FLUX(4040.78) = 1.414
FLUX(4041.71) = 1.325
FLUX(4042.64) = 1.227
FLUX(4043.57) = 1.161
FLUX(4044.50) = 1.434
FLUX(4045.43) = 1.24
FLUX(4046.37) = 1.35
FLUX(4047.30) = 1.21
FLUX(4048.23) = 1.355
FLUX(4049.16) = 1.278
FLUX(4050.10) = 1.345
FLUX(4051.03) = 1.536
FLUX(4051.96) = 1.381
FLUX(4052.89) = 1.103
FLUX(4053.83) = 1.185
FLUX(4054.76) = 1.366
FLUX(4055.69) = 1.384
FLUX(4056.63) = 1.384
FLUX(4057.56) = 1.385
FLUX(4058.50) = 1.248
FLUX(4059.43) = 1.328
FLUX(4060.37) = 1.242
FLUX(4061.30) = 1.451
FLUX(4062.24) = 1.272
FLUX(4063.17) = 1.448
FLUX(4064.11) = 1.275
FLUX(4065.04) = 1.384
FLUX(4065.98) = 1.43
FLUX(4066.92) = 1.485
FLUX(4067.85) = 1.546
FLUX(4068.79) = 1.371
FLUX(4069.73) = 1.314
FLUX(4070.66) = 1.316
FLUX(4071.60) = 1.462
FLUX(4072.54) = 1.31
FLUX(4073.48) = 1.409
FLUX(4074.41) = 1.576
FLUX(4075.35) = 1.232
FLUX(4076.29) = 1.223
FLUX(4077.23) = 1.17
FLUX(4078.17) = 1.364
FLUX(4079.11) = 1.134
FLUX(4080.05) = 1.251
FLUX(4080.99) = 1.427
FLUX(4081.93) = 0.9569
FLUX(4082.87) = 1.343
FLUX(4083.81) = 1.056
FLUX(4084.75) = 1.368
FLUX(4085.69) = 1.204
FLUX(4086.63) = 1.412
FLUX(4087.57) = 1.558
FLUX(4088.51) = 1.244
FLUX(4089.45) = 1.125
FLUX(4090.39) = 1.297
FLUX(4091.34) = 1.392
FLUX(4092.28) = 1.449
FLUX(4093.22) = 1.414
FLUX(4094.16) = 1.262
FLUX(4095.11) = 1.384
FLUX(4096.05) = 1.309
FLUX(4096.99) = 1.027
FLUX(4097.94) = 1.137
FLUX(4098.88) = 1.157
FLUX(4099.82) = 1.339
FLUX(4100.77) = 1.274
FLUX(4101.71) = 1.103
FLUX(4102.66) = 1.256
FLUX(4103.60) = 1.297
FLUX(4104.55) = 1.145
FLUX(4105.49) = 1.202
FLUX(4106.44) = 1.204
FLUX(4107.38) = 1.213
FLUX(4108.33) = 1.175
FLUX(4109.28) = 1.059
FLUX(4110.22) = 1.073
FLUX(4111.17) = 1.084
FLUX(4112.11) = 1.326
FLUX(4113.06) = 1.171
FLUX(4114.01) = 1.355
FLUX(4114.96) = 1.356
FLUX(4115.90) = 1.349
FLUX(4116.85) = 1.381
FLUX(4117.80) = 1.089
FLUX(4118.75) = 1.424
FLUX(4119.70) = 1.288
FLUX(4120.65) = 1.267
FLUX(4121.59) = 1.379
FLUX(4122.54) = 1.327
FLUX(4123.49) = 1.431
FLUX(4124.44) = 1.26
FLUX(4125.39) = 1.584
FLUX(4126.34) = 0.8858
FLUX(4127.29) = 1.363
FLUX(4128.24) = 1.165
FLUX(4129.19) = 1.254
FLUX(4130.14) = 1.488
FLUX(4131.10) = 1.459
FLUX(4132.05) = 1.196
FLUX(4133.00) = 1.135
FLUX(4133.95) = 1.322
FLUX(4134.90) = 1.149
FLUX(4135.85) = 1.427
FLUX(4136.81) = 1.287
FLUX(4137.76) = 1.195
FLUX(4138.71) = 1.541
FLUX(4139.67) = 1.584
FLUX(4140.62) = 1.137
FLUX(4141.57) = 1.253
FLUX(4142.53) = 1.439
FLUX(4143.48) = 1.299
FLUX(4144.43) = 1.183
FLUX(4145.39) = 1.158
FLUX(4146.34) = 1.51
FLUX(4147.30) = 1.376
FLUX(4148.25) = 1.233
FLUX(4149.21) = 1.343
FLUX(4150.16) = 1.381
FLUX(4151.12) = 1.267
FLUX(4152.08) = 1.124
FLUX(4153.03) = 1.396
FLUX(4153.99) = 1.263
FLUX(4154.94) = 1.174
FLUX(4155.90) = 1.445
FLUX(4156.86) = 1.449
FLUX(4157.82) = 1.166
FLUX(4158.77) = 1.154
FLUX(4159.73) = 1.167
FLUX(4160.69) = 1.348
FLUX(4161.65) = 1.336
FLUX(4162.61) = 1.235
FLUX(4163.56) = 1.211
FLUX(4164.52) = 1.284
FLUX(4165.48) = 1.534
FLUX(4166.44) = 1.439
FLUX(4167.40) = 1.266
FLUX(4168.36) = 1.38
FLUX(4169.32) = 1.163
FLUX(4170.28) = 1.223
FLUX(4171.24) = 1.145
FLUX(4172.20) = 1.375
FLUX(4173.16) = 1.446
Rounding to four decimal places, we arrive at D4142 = 0.0186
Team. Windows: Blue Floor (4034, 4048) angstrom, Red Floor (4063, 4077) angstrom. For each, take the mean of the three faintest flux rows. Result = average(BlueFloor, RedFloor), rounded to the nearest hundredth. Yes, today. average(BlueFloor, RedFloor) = 1.18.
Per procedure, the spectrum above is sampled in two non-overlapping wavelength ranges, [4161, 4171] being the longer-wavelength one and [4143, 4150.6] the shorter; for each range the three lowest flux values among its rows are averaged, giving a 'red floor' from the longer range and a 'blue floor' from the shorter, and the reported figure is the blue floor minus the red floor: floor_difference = -0.01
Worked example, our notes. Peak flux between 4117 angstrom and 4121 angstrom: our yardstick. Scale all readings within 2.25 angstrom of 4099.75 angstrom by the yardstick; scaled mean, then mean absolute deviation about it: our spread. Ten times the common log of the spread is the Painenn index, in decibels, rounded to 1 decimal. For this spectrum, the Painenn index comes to -12.3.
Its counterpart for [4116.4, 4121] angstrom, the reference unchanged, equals -12.0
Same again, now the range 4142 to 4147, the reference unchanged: -10.6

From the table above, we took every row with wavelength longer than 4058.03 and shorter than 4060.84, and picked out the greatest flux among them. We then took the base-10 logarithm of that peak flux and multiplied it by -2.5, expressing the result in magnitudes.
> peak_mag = -0.31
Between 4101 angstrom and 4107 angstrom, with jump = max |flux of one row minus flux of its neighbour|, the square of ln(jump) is 3.5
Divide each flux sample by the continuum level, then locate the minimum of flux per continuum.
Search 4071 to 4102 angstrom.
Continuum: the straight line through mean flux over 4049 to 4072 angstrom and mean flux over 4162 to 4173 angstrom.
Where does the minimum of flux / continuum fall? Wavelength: 4081.93 angstrom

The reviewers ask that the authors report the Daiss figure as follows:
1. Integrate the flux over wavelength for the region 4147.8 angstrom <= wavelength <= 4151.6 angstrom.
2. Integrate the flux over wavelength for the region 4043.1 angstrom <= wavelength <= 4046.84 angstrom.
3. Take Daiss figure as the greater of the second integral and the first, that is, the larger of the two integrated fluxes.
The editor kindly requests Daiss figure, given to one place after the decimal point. 5.0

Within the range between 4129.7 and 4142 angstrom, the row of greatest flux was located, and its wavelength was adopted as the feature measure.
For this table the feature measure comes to 4139.67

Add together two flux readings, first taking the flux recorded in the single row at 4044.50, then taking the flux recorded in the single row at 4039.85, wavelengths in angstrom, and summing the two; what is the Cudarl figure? 2.58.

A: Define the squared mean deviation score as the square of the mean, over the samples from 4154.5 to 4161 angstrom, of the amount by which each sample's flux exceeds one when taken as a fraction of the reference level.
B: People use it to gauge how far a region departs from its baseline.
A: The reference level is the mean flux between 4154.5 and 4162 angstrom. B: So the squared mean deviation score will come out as 0.0000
